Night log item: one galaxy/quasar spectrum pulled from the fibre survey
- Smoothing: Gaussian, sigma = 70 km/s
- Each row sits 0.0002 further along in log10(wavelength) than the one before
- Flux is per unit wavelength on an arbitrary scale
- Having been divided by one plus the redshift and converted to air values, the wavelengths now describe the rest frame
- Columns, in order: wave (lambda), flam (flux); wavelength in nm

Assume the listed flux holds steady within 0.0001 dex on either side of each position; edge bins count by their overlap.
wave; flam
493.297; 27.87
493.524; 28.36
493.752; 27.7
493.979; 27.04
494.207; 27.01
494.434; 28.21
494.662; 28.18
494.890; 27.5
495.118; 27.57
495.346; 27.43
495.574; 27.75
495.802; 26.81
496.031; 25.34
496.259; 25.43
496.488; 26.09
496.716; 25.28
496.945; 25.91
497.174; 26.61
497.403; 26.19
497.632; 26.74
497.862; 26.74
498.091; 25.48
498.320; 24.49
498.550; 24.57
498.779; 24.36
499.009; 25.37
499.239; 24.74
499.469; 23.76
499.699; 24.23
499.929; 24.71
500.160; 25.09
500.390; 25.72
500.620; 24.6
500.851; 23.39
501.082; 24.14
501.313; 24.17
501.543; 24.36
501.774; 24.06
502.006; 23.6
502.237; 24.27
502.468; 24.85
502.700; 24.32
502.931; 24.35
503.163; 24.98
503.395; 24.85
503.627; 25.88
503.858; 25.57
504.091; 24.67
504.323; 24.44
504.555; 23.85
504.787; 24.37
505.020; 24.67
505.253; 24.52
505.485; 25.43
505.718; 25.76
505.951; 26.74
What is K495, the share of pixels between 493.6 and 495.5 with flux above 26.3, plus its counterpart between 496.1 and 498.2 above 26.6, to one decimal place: 1.3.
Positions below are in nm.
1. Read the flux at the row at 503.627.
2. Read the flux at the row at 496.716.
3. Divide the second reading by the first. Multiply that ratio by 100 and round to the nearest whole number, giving 98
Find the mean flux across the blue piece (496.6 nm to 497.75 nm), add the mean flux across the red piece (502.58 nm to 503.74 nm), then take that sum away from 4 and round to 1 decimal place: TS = -47.0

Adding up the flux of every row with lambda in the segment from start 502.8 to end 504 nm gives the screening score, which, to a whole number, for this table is 126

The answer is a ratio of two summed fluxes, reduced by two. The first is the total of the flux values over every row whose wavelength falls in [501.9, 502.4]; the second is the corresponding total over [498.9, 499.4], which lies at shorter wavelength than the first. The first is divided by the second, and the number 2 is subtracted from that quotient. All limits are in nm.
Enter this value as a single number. -1.04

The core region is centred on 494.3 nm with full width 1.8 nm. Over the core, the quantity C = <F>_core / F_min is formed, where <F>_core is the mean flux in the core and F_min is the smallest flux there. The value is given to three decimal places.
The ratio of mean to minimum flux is 1.025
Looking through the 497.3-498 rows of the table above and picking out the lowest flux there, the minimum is 26.19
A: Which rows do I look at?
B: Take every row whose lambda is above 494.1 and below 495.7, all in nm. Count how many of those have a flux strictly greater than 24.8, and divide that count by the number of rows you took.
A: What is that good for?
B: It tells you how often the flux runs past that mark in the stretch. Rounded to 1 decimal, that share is 1.0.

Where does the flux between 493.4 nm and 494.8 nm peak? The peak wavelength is 493.524 nm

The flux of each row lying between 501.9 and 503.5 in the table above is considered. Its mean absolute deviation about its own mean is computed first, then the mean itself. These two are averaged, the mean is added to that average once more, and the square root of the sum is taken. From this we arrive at 6.07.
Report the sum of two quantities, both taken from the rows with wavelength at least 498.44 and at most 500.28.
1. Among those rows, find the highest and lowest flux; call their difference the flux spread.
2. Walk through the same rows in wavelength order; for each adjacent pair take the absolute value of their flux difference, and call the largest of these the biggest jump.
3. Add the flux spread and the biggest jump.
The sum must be 2.62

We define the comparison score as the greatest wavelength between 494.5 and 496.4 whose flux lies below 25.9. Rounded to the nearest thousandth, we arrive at 496.259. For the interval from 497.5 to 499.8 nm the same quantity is 499.699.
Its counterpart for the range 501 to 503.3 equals 503.163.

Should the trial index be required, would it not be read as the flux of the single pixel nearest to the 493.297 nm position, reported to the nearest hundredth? 27.87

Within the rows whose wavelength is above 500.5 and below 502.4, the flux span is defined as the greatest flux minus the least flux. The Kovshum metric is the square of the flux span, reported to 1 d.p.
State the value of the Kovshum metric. 1.5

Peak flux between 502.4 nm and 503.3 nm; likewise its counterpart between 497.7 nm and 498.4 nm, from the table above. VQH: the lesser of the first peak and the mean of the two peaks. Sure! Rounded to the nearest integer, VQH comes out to 25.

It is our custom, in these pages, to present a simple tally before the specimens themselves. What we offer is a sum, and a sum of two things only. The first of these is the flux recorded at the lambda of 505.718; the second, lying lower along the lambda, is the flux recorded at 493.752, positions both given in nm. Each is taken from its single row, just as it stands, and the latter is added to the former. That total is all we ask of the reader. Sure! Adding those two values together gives 53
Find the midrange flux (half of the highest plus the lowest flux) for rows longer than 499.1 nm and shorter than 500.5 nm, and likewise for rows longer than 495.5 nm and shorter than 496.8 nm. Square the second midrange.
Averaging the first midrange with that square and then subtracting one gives 363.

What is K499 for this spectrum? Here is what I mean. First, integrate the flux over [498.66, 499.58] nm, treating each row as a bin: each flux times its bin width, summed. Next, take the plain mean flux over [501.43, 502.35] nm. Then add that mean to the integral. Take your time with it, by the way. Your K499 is 46.7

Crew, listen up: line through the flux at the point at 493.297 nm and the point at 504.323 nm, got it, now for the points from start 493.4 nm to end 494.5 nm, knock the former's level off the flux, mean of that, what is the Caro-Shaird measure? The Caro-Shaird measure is 0.0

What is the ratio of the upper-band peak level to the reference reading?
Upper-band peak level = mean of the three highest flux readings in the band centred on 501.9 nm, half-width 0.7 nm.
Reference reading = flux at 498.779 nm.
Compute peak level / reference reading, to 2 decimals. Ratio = 1.01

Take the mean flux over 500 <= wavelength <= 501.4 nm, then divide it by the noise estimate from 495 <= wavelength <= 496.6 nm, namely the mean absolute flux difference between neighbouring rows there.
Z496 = 40.6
